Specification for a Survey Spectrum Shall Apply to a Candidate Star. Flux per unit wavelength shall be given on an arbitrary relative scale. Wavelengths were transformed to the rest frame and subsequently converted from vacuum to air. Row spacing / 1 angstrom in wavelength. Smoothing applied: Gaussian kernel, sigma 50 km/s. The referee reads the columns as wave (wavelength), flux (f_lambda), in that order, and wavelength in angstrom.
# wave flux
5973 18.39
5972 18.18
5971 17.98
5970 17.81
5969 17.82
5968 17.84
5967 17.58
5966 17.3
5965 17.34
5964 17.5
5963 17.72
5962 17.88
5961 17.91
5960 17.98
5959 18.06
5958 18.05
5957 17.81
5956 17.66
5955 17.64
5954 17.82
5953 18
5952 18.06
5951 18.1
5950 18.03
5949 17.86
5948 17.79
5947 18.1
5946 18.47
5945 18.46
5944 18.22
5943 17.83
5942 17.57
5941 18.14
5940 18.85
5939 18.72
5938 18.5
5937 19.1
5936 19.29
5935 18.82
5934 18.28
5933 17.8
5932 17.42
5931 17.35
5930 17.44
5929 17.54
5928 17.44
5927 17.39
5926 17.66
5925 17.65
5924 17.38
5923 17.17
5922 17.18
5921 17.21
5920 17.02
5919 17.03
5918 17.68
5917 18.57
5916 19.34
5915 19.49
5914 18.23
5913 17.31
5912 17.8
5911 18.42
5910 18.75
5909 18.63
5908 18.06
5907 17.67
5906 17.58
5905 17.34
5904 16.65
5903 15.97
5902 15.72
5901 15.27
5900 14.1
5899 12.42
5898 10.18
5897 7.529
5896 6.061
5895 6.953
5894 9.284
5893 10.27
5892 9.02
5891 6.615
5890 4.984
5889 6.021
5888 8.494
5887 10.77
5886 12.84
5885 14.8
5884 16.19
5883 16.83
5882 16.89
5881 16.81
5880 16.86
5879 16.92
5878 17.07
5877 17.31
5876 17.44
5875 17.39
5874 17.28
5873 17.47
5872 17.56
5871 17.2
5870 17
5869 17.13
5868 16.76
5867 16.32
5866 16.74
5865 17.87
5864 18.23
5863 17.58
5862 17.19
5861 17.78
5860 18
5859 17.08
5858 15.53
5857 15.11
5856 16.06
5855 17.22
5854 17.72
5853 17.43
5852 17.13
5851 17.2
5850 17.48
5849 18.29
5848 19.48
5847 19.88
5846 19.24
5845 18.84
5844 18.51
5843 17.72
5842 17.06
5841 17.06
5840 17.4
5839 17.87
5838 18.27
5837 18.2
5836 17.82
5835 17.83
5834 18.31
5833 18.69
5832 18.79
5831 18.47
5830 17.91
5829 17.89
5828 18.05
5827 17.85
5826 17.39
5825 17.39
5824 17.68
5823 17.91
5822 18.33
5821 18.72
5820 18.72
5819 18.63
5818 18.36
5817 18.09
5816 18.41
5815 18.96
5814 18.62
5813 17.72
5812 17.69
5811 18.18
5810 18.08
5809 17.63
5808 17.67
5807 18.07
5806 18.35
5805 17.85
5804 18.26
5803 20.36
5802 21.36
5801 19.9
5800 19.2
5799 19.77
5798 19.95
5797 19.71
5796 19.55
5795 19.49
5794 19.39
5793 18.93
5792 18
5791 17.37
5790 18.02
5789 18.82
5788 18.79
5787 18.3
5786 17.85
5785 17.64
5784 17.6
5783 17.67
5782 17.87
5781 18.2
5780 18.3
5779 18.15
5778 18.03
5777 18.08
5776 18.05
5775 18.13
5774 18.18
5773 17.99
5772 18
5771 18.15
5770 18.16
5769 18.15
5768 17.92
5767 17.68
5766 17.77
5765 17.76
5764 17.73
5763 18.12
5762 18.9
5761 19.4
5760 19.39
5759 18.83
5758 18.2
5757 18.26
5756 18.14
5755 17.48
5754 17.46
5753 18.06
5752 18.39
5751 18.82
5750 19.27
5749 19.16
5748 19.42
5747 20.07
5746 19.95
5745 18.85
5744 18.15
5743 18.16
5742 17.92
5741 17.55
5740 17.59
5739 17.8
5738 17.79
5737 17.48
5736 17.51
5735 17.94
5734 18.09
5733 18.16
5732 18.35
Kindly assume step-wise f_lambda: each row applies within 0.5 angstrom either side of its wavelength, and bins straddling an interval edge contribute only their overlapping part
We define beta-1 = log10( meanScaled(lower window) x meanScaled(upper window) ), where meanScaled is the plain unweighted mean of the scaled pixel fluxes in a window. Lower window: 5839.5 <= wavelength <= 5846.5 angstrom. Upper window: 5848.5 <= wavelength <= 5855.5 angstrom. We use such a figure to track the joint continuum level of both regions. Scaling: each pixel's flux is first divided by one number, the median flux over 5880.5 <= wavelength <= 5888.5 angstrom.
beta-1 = 0.117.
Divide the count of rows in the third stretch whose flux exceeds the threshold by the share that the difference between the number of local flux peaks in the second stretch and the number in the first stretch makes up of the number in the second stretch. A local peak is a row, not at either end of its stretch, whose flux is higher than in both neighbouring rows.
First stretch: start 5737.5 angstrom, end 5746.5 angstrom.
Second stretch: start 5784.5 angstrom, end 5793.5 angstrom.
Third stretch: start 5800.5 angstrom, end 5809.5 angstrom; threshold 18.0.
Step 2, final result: -6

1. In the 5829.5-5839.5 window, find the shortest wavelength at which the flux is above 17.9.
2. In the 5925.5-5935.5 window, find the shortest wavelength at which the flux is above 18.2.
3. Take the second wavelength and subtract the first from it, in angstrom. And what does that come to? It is 104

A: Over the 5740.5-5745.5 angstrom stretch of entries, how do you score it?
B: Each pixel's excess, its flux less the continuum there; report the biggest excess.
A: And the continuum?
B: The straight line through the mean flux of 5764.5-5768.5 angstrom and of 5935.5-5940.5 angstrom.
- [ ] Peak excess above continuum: 1.2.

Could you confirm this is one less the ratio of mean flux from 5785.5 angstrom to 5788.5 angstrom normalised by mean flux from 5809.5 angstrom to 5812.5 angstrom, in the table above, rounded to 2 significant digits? -0.018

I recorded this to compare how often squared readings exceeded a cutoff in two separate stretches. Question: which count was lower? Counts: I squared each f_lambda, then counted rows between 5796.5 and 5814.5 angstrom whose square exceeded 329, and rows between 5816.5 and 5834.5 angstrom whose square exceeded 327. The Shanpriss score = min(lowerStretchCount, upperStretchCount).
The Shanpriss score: 10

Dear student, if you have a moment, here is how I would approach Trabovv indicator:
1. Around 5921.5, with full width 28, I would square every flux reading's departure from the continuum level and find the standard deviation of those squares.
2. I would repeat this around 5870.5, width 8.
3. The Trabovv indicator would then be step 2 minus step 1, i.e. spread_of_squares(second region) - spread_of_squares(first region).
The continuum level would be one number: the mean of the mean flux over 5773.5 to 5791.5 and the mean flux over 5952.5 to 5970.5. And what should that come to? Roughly 0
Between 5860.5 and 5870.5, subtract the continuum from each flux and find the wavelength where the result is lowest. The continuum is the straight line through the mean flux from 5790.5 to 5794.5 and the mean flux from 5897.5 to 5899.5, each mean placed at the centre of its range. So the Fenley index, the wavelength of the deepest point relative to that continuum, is 5867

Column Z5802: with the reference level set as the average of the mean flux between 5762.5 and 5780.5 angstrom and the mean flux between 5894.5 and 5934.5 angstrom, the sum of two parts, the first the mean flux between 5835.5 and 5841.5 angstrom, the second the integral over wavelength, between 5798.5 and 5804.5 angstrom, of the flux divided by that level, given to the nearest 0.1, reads 24.7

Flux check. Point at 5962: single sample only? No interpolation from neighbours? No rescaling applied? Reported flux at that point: 17.88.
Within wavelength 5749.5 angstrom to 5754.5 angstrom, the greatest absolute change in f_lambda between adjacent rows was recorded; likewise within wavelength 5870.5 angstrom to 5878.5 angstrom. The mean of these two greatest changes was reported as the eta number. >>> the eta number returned 0.48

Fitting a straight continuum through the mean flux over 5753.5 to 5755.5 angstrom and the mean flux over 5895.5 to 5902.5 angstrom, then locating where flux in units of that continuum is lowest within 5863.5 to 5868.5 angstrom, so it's 5867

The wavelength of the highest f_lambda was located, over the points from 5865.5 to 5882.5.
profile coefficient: 5872 angstrom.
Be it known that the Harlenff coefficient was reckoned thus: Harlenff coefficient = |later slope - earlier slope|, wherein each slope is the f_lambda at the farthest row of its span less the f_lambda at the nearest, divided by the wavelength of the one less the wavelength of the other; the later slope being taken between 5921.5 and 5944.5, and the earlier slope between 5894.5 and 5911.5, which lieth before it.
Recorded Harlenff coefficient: 0.67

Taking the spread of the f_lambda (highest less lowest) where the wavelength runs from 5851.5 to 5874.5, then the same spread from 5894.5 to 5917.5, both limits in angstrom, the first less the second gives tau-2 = -10.3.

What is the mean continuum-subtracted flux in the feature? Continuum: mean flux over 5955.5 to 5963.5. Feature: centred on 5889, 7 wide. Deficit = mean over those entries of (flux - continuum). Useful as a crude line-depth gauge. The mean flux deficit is -9.5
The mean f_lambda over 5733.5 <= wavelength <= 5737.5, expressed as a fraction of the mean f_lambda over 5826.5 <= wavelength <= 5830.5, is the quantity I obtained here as 0.99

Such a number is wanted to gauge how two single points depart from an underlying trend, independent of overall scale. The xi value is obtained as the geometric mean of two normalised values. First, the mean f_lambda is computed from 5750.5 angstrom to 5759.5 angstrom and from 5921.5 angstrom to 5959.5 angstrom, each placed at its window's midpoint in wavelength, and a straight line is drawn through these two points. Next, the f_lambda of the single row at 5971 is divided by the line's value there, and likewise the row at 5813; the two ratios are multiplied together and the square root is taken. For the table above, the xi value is 0.990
